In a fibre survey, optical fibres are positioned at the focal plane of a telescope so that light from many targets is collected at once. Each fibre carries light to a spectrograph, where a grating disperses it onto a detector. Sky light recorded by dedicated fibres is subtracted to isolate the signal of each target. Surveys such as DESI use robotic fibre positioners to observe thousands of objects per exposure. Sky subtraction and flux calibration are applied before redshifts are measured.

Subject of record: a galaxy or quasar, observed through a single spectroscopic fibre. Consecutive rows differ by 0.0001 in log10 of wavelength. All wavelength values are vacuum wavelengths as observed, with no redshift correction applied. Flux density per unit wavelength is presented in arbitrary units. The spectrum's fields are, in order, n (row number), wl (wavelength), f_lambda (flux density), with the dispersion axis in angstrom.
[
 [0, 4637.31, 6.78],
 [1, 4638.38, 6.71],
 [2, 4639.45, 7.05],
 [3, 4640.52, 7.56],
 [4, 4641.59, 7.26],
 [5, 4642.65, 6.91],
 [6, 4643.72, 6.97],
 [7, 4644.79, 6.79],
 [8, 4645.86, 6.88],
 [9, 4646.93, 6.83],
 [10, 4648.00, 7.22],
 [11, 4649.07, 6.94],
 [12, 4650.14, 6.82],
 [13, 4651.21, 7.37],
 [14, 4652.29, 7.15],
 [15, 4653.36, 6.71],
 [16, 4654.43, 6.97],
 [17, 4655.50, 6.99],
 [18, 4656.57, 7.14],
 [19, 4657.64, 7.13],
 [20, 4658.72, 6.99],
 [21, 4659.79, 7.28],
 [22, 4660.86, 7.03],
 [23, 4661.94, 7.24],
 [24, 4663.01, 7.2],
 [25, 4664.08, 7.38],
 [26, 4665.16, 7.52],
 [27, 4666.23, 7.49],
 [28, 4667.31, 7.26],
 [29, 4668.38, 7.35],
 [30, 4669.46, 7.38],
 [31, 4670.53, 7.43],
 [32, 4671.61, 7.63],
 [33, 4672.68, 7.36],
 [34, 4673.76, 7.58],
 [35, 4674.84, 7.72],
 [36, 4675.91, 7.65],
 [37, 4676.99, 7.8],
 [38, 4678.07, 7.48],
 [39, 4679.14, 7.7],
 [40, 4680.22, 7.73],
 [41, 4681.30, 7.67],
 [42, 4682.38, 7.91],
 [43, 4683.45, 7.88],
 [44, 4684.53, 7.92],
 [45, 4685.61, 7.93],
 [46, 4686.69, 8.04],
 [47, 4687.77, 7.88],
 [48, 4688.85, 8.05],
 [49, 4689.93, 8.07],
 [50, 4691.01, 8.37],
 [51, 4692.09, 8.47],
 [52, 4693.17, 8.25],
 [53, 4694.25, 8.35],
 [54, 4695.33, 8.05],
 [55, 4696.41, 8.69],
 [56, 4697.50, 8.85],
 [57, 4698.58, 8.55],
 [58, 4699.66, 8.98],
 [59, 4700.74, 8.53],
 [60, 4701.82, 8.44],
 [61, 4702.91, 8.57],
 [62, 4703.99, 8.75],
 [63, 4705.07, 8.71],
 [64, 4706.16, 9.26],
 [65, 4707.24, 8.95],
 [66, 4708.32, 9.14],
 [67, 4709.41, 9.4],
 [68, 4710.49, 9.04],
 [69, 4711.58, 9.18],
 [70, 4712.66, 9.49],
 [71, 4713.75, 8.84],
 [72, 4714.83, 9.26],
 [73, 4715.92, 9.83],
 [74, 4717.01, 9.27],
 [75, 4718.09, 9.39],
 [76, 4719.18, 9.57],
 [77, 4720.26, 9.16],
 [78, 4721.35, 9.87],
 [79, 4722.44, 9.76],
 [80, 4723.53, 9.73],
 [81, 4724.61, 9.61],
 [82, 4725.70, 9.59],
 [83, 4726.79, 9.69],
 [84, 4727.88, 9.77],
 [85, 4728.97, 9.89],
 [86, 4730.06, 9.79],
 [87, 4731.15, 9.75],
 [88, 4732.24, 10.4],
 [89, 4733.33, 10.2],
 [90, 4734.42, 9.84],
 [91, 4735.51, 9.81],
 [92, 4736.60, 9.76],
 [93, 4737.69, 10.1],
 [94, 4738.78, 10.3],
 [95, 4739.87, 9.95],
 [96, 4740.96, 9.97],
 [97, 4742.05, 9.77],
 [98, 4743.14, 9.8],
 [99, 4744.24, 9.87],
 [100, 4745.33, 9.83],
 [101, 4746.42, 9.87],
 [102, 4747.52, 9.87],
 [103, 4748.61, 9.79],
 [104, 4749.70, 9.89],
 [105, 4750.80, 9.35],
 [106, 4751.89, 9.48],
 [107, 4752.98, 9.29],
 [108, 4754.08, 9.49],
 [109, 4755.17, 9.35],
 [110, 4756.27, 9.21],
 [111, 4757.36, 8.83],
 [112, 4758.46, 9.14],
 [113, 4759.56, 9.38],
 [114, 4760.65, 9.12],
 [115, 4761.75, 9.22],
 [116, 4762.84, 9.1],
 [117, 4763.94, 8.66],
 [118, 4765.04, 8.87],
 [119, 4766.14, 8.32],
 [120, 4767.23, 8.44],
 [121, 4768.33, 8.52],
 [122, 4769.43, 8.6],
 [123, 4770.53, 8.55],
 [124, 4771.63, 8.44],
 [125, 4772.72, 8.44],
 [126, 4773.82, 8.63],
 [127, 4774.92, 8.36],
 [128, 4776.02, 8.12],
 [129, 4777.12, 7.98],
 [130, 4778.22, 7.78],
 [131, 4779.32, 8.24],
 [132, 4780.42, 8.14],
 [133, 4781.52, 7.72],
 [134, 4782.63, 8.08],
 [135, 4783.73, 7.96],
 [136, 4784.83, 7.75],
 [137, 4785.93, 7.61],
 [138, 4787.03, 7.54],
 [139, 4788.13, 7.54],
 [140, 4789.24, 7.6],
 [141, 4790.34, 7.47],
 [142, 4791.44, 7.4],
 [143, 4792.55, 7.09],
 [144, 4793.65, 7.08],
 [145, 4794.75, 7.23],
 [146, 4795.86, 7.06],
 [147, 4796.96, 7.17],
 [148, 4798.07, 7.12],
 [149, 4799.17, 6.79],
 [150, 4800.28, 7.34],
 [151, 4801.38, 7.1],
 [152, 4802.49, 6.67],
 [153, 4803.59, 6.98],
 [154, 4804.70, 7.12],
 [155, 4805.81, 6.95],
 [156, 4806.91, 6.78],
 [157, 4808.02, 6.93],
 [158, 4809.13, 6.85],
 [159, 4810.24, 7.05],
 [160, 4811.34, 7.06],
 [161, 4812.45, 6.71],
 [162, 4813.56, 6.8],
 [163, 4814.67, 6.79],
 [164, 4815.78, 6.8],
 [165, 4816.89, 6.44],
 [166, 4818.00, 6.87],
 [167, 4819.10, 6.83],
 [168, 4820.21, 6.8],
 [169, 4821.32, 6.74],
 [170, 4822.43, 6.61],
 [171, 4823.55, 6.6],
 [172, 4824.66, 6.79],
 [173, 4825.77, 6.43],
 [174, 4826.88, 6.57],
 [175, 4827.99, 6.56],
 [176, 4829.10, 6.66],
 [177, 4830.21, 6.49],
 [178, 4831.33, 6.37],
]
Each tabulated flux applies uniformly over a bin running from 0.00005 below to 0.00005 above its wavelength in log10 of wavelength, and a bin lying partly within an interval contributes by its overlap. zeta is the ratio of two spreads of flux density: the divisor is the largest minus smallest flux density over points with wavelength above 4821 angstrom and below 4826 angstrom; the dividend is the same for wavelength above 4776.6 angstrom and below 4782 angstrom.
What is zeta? 1.4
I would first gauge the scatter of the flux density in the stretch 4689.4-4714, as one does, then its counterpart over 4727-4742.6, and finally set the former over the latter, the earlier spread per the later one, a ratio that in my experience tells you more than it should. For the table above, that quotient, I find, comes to 1.9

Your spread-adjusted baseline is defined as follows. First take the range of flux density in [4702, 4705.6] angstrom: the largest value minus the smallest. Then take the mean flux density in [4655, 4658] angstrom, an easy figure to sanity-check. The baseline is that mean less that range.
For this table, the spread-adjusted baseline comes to 6.9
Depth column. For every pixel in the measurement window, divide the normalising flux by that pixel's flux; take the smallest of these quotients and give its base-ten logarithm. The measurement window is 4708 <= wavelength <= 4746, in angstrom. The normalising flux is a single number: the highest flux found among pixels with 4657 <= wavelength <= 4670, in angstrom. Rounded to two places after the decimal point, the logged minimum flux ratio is -0.14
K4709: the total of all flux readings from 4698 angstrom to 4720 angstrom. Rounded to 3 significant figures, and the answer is 181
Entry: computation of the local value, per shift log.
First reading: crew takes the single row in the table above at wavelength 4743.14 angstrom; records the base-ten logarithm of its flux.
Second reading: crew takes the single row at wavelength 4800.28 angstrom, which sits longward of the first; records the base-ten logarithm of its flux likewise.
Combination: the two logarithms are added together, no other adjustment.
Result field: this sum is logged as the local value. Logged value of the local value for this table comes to 1.86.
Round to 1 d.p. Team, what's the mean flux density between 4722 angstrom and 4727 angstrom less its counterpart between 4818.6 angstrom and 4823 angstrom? 2.9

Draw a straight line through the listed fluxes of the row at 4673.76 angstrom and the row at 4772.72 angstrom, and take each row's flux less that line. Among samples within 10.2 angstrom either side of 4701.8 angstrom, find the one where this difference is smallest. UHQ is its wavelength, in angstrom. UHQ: 4695.33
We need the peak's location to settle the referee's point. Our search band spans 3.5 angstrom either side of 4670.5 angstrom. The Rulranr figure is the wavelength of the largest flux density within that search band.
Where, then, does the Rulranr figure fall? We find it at 4671.61 angstrom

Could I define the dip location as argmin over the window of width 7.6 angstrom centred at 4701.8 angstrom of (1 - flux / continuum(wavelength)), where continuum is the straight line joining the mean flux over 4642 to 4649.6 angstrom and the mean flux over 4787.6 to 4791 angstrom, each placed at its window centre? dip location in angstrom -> 4699.66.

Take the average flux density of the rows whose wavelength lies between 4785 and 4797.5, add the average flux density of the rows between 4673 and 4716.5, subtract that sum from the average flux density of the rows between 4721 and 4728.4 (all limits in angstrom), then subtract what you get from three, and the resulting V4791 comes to 9.1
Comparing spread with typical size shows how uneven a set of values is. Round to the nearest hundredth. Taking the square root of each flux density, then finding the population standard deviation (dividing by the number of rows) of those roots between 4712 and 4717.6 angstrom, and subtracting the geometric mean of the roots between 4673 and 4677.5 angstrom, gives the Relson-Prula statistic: -2.72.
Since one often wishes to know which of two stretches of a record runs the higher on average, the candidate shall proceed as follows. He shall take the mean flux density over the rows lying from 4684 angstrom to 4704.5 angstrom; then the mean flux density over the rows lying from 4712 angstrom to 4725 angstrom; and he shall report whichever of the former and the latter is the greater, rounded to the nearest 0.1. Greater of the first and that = 9.5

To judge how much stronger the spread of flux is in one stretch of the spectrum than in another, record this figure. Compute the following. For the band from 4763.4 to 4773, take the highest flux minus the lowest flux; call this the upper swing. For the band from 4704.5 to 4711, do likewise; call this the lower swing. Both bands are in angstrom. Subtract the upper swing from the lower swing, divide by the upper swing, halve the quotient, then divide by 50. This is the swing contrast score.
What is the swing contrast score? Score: 0.003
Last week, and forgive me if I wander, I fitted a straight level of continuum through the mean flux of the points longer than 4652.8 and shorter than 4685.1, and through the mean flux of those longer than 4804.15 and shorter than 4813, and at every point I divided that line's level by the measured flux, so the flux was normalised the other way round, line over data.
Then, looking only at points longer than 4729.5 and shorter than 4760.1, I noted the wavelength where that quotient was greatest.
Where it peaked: 4757.36 angstrom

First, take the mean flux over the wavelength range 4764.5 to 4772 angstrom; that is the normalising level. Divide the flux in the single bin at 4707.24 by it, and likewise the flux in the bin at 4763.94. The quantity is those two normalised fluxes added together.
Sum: 2.06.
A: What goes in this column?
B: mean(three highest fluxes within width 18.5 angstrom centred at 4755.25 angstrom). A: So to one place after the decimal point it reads 9.9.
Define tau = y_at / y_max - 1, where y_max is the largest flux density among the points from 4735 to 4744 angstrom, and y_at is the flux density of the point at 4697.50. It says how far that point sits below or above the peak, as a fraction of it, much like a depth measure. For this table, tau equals -0.14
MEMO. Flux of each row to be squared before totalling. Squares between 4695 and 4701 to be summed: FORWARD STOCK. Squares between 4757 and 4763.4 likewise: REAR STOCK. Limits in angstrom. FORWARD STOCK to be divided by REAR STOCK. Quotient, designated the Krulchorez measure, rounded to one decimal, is 0.9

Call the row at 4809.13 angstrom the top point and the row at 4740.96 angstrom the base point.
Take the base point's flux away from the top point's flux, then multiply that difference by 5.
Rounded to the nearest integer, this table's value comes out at -16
